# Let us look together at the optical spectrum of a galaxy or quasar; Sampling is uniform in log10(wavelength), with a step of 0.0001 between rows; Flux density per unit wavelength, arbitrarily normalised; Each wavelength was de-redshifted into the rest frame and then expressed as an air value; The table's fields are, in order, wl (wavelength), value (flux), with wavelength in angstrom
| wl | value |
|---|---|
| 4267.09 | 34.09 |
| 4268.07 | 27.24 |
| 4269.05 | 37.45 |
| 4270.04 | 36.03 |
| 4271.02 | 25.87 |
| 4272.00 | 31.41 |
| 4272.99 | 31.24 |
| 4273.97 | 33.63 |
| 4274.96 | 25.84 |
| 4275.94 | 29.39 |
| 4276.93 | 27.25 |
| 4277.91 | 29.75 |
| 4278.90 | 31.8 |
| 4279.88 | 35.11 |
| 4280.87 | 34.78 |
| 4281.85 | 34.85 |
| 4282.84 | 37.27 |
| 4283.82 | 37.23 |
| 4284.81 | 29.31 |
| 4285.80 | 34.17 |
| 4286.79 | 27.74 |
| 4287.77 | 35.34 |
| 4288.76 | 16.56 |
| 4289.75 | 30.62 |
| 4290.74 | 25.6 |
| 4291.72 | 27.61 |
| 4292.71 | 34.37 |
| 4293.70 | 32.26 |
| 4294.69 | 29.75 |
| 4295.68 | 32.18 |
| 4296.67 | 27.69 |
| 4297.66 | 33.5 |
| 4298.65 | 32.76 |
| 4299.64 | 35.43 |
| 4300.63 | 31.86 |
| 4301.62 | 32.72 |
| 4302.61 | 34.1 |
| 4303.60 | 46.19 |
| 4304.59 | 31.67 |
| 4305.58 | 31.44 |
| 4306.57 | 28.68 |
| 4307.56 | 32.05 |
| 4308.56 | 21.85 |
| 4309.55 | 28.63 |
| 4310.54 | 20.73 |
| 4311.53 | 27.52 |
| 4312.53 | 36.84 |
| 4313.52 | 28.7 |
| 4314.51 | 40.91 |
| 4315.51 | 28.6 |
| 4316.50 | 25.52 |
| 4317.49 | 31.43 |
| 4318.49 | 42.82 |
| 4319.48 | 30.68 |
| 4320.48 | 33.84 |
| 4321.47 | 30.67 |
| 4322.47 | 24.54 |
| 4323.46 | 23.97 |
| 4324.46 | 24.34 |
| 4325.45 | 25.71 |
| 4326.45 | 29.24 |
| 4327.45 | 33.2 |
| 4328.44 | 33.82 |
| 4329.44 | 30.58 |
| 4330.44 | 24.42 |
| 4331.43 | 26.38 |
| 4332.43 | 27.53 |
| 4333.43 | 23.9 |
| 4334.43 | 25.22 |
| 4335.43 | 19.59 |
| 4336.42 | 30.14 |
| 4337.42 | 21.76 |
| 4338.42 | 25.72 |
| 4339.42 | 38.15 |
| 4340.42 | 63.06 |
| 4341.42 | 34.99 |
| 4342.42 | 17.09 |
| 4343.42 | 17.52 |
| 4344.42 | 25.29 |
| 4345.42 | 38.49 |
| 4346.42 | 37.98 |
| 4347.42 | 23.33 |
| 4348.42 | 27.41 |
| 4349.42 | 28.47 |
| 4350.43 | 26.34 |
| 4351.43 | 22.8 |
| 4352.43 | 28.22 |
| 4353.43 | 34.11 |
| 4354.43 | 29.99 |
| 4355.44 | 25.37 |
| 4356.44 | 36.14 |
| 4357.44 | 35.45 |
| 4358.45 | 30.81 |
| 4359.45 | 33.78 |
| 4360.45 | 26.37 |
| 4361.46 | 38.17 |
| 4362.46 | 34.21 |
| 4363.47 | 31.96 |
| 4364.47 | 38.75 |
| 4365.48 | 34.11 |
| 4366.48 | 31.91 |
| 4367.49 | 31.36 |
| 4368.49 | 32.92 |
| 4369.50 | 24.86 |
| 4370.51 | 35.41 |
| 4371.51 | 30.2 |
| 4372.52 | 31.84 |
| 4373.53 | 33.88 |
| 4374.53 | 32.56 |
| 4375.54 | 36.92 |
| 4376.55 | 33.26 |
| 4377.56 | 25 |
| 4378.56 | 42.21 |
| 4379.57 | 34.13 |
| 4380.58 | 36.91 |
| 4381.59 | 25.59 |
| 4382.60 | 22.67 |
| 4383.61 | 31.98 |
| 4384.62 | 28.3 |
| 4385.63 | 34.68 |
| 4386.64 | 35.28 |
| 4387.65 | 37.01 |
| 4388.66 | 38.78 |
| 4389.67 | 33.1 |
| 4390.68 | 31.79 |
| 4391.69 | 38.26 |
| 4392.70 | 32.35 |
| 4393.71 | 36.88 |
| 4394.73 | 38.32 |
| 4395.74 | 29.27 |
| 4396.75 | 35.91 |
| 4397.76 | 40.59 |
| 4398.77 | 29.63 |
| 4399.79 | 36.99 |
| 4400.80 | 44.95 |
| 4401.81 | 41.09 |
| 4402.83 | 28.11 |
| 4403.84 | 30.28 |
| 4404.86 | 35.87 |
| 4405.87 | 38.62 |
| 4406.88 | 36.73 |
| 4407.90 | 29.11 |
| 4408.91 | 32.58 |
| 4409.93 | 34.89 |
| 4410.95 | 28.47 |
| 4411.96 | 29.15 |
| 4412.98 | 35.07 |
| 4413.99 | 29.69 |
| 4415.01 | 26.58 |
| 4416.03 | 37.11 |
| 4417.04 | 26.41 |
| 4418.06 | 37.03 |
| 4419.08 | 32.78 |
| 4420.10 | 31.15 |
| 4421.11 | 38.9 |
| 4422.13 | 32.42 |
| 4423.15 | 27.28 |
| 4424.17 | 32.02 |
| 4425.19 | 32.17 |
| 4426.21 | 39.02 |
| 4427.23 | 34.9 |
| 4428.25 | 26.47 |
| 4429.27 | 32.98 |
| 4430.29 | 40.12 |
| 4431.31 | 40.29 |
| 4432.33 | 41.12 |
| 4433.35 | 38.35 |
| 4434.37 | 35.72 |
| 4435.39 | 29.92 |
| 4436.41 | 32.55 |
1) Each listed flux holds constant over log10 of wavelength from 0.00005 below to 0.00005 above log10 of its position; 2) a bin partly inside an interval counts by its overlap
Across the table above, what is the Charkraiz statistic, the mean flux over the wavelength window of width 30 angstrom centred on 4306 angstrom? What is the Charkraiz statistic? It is 31.7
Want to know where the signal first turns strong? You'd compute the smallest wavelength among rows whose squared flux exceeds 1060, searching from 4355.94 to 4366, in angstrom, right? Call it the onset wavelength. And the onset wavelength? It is 4356.44 angstrom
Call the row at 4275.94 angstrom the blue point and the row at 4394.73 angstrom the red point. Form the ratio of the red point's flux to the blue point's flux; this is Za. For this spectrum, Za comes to 1.30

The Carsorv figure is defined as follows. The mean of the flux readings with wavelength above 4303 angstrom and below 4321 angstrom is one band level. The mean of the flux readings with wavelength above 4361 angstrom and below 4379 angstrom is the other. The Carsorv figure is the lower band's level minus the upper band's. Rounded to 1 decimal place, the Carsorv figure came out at -1.7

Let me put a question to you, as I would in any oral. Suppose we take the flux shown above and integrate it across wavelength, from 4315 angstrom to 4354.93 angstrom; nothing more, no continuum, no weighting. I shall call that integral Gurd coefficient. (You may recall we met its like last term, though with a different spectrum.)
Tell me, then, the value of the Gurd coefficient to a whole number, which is 1165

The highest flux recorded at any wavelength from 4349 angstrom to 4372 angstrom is 38.75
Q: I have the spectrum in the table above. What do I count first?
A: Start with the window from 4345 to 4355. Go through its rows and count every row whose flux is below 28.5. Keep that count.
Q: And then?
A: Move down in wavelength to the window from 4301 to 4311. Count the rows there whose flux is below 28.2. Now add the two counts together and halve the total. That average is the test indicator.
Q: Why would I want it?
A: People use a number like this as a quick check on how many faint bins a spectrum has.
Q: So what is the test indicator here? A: 4.0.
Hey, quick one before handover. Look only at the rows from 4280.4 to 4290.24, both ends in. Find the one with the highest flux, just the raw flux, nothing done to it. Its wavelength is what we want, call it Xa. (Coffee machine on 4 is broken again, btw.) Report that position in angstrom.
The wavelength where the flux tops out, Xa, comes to 4282.84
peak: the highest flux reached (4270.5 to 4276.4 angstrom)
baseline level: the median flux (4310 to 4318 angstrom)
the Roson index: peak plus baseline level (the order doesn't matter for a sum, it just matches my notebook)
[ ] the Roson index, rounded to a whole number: 62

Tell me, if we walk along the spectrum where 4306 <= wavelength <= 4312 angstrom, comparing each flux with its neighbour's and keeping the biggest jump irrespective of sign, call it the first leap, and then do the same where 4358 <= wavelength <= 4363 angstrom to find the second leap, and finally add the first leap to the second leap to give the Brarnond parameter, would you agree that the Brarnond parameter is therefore 22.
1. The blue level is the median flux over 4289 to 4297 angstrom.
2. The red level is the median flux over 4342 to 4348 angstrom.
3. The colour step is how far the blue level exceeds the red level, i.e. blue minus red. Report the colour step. 6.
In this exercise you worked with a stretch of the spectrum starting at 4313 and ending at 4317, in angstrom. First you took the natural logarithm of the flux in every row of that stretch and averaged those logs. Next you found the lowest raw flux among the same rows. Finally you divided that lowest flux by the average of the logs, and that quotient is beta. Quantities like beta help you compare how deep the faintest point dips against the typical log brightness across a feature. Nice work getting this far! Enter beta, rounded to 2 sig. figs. 7.5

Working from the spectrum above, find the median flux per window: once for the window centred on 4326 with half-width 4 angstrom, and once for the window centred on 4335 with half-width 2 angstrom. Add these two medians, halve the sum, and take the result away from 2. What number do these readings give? -24.0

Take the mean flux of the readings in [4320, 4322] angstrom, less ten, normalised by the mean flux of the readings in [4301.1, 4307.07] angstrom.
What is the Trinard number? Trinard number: 0.65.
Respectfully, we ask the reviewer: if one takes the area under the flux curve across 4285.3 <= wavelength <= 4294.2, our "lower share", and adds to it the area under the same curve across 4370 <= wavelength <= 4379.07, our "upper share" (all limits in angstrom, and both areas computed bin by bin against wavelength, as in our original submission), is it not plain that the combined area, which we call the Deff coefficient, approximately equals 565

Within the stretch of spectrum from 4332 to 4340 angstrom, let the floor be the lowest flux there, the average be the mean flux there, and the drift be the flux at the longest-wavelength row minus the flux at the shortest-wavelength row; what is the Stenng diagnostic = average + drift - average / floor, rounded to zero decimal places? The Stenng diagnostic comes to 36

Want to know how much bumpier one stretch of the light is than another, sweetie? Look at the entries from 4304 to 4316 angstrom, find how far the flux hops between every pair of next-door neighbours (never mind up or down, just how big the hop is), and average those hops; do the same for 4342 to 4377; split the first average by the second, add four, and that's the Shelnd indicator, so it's 5.5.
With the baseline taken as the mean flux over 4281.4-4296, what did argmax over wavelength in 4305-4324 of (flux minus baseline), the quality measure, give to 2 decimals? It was 4318.49 angstrom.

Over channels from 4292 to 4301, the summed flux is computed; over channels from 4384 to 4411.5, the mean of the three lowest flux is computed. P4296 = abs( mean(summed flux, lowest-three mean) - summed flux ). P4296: 131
